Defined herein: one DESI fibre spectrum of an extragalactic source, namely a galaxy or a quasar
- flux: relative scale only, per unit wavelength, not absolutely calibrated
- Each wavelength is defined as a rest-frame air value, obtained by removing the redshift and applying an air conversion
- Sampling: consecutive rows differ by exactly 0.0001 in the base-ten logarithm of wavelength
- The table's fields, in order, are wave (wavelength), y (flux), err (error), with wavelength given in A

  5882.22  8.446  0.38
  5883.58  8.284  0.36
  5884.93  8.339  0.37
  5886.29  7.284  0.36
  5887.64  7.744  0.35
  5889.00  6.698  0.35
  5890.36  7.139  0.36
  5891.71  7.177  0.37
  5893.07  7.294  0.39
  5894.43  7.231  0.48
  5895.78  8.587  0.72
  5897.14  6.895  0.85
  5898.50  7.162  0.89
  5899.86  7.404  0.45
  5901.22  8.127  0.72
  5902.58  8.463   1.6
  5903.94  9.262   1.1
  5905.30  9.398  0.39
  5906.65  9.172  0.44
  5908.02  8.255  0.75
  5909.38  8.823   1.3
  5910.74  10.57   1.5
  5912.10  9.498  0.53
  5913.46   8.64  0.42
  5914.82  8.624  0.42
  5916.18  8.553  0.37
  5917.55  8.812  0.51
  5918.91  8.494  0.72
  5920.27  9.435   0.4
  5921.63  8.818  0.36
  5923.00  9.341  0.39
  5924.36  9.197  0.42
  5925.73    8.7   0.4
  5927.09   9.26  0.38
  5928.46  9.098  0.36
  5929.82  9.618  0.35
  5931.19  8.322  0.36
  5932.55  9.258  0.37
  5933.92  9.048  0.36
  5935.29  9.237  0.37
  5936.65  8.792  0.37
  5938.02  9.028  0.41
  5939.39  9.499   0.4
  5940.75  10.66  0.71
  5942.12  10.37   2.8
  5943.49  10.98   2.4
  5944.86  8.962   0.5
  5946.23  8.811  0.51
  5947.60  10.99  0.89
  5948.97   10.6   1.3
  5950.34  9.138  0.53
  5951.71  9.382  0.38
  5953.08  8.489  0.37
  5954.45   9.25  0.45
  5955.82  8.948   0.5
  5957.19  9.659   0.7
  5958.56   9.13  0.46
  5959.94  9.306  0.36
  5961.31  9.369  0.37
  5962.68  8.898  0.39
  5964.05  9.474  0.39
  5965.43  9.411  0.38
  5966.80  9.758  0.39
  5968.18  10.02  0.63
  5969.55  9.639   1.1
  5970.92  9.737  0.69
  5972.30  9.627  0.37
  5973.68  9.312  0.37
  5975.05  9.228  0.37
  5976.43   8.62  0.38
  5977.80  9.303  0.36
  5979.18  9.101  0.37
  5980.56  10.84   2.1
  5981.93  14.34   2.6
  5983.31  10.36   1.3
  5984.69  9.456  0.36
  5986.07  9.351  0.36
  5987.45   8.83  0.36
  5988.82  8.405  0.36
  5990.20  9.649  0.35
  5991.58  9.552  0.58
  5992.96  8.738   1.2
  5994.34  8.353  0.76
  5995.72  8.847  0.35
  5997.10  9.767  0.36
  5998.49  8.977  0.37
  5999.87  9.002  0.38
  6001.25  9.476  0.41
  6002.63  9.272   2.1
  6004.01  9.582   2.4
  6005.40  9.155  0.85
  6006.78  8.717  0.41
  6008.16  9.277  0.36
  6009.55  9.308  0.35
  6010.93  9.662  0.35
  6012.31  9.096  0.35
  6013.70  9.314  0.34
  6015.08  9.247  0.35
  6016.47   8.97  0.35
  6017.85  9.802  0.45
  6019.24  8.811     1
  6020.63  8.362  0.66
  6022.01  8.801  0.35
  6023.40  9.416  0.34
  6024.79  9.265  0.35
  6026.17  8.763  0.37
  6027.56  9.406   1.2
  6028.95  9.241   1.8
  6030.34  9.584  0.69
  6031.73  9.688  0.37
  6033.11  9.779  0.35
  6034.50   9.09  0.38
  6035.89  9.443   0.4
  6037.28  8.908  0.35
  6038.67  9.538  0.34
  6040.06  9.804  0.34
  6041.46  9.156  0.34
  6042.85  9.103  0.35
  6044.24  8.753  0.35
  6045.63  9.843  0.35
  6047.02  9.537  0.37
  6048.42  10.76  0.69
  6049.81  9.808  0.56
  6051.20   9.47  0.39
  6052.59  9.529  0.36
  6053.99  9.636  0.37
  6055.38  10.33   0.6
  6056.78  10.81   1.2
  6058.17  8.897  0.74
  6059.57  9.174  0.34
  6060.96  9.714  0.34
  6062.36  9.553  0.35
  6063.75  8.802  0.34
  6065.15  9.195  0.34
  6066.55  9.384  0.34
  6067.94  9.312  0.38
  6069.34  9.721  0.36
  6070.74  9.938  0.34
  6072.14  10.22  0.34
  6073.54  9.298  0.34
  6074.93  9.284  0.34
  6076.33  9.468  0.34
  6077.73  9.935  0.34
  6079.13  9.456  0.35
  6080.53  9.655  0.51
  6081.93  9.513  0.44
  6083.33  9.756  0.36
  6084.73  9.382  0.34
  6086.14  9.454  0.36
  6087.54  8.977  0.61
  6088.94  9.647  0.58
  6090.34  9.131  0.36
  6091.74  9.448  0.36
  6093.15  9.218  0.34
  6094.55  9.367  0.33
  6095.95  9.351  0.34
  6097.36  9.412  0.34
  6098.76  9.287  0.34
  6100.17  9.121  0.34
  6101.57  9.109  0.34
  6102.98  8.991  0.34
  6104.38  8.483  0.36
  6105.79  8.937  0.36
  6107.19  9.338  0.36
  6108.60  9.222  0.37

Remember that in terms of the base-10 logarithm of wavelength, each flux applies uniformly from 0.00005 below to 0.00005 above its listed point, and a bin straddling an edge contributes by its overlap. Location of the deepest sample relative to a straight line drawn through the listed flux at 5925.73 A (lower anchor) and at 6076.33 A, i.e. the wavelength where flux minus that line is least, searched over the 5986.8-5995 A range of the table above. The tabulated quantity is 5994.34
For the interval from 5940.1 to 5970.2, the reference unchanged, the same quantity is 5953.08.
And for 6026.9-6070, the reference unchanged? 6063.75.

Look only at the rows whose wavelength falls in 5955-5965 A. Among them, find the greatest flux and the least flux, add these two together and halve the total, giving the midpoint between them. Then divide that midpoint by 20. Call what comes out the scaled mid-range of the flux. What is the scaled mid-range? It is 0.464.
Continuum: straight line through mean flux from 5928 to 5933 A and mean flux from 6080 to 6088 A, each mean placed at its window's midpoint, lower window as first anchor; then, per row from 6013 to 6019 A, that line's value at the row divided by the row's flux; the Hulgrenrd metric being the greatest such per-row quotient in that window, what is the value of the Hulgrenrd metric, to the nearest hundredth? 1.04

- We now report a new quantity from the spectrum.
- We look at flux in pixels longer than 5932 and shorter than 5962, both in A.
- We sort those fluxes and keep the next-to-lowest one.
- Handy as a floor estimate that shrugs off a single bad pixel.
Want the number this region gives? 8.792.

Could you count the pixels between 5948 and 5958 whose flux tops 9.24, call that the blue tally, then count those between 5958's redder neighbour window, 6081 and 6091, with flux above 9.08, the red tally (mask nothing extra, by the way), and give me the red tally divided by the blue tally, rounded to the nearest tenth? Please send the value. 1.5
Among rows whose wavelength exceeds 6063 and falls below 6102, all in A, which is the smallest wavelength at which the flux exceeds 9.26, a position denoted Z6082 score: 6066.55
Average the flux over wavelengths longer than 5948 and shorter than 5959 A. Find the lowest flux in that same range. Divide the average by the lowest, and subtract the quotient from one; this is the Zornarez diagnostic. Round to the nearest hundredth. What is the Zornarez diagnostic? -0.10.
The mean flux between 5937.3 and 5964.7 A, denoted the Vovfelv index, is 9.55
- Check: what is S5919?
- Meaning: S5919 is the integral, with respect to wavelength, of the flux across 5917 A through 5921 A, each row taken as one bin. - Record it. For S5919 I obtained 36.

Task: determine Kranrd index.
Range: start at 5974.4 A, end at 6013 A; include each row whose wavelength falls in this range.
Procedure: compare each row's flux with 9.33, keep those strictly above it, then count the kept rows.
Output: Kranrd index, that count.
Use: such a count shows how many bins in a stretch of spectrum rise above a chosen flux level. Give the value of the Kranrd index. 11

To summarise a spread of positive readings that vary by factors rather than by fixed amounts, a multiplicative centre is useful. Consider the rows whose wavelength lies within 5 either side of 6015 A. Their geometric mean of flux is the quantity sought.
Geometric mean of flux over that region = 9.27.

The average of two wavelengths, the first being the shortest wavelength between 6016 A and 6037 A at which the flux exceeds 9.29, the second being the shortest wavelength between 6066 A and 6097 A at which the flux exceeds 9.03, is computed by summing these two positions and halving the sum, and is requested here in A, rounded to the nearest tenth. 6042.2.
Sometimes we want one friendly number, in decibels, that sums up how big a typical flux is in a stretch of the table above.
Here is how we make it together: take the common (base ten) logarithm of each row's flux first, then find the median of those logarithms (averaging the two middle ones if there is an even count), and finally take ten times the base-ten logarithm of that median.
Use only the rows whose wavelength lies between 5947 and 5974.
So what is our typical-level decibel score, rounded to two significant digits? -0.12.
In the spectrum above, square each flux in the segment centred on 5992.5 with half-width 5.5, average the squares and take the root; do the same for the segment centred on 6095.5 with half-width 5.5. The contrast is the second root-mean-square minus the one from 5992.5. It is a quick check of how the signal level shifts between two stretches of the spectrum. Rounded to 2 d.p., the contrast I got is 0.26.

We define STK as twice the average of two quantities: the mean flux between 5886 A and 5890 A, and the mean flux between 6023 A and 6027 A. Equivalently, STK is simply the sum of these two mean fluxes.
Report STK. 16.4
